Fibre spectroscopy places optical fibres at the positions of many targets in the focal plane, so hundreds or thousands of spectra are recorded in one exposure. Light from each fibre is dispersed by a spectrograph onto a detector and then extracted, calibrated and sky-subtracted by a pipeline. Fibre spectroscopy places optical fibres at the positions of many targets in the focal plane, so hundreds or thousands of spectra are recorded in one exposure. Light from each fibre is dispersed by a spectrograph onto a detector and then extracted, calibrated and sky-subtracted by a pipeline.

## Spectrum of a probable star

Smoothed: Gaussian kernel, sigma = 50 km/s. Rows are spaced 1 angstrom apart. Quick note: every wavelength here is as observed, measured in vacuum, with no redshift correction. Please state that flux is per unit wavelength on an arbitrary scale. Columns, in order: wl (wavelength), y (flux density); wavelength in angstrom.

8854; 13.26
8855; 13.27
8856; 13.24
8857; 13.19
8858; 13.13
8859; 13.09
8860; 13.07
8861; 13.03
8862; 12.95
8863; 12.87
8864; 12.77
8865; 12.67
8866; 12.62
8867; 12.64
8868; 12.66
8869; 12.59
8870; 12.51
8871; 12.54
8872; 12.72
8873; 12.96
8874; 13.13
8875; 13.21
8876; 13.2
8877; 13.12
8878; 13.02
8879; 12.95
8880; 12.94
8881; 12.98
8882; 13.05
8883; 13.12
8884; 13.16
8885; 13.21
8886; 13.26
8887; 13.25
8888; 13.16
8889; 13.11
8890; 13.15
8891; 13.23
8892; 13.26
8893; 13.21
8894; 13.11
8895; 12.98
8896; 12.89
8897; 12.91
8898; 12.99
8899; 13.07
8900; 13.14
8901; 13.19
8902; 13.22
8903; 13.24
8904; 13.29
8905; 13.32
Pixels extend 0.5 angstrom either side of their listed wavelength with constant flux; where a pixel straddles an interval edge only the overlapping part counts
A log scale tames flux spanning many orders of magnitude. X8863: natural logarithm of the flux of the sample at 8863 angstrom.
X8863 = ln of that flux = 2.55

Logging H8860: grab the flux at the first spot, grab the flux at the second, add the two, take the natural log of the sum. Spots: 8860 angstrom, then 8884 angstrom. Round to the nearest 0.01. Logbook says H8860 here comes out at 3.27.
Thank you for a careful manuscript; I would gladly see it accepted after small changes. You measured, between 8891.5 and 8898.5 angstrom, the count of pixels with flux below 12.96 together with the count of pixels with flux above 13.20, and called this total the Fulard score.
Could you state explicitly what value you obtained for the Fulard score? 4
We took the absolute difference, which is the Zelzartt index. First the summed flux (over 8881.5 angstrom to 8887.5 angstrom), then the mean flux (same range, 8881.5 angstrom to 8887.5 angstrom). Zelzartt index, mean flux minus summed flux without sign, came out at 65.9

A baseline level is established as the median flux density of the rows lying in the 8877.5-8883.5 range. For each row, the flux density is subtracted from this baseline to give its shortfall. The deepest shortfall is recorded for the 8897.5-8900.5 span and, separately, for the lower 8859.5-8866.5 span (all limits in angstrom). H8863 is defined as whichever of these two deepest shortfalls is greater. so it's 0.38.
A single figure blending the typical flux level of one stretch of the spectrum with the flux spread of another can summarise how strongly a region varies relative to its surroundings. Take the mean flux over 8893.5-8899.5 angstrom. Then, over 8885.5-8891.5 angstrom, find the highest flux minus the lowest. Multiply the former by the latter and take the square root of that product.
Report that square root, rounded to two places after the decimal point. 1.40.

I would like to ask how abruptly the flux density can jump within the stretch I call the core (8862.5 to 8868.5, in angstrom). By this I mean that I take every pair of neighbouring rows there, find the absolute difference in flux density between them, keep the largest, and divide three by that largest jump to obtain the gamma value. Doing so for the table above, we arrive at 30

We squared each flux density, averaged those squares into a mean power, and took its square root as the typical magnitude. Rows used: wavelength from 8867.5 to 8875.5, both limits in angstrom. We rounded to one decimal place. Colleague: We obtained 12.8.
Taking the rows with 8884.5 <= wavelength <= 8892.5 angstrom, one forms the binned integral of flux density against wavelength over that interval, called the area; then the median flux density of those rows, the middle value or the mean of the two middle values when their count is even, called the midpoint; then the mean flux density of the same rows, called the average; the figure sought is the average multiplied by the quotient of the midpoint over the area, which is 1.65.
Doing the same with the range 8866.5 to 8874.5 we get 1.58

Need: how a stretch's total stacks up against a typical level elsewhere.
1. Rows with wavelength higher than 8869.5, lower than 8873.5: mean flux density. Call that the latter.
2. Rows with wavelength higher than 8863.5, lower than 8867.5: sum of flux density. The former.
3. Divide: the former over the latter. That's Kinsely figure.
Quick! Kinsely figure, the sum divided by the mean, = 4.00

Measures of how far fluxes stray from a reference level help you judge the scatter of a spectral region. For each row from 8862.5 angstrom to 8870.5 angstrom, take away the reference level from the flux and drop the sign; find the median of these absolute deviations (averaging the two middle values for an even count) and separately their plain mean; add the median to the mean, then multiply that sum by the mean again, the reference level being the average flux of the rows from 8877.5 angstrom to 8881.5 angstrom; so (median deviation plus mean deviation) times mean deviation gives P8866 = 0.19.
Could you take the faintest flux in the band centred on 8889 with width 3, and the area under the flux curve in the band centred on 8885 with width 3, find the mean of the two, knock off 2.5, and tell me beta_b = 23.9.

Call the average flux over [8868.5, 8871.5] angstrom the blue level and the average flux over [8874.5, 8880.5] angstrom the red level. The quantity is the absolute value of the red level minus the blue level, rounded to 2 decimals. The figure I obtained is 0.53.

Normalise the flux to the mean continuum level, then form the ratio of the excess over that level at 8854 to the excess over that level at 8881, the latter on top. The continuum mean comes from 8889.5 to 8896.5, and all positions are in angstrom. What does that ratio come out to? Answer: -1.0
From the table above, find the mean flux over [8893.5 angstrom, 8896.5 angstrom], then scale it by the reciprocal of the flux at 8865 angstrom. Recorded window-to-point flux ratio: 1.03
